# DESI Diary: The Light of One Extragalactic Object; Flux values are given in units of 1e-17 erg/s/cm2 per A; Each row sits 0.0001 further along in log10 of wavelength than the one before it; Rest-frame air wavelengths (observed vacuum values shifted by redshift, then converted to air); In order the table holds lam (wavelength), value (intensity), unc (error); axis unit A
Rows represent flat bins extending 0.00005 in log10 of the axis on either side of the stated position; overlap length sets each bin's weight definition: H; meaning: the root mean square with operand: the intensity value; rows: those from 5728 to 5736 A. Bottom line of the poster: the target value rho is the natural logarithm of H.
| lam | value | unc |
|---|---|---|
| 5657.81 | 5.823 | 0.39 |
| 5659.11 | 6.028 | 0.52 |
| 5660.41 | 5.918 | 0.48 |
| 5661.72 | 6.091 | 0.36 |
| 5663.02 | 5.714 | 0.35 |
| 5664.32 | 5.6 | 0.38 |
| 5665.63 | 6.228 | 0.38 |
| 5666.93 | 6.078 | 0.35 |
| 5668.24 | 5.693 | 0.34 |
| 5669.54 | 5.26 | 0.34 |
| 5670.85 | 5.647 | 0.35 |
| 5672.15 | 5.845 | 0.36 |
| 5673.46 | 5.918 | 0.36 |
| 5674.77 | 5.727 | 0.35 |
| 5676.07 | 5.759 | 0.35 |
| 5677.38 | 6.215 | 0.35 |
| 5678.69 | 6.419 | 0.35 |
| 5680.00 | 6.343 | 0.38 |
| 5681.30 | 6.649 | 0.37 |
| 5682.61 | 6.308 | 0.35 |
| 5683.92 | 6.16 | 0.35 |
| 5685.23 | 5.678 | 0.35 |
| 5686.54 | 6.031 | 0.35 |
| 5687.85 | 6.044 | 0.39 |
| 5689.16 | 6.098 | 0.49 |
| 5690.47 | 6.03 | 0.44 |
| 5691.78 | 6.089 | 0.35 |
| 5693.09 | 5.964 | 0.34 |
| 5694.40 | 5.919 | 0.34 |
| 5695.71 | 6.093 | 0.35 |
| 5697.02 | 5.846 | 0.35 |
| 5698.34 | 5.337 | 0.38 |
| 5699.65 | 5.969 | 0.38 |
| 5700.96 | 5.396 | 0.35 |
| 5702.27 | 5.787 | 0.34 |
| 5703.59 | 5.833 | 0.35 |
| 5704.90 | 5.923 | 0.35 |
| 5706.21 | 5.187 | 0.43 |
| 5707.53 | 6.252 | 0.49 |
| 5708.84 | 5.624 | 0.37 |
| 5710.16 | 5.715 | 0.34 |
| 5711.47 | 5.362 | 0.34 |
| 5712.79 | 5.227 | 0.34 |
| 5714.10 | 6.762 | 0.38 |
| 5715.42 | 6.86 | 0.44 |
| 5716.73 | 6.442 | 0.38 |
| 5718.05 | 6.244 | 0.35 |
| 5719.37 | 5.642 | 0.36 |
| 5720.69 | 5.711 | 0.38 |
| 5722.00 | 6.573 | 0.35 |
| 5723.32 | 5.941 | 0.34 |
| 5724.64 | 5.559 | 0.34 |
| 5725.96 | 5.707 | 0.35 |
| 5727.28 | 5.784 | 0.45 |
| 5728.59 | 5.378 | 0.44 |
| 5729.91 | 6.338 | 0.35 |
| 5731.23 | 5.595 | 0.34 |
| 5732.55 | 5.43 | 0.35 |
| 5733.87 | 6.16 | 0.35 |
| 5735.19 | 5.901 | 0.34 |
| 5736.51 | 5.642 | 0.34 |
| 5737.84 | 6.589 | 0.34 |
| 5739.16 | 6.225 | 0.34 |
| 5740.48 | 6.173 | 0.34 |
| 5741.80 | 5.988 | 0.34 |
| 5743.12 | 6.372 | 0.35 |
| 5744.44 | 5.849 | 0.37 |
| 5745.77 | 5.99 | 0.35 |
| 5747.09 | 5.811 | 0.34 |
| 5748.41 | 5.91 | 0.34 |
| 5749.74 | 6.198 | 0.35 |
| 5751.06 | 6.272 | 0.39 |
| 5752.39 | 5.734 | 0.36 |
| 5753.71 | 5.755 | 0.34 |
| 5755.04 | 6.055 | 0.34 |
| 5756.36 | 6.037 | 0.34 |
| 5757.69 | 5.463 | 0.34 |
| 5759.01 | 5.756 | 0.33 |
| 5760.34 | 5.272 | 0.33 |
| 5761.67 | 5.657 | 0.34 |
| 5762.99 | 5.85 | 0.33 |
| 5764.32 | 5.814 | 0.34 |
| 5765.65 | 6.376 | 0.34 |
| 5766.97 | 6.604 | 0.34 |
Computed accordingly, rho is 1.76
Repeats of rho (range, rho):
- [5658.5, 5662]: 1.79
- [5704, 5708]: 1.76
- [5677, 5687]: 1.83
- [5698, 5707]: 1.73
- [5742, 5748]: 1.79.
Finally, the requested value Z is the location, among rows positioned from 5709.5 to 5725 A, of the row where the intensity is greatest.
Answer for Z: 5715.42 A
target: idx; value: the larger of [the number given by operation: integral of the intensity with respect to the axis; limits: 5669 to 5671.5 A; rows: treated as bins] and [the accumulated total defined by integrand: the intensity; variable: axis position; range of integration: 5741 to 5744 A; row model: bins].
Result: 18.5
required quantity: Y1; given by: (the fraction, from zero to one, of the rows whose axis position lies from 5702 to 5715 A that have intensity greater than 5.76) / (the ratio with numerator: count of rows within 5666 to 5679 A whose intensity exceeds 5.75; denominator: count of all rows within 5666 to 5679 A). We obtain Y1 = 0.83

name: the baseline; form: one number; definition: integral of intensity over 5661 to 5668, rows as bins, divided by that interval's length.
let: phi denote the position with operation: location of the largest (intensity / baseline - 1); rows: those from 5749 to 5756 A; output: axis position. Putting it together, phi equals 5751.06 A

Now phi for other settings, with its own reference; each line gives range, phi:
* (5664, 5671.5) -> 5665.63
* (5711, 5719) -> 5715.42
